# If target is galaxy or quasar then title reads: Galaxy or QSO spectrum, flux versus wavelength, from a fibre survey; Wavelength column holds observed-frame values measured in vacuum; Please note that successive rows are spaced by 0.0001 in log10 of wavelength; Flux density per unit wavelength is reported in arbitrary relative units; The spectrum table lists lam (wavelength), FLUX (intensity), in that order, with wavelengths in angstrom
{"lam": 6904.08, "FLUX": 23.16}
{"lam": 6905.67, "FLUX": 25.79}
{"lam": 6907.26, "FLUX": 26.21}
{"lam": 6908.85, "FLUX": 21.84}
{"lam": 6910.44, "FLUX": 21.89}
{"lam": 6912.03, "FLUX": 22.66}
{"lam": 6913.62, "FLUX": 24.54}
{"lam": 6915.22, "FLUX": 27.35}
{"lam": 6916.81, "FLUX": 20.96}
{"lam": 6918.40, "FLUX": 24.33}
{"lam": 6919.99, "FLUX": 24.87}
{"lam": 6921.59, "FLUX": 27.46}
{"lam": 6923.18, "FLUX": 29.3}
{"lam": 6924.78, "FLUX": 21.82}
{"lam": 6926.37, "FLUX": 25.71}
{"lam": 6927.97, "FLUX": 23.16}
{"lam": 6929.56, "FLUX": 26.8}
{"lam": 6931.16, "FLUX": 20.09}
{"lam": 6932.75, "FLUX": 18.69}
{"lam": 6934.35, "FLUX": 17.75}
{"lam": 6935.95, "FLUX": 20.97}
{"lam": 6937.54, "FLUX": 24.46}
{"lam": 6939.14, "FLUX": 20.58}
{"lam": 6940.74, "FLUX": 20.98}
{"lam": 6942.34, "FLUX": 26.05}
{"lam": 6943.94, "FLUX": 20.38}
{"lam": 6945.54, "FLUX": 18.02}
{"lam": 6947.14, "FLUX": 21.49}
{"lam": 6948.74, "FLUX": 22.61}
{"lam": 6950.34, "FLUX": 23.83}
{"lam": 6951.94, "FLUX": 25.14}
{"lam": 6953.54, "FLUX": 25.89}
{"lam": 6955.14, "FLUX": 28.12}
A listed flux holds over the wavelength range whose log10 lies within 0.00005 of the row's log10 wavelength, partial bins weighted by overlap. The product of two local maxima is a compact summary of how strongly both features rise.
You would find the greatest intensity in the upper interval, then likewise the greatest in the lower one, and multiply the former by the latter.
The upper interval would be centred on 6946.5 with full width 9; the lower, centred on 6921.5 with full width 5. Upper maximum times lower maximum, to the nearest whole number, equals 763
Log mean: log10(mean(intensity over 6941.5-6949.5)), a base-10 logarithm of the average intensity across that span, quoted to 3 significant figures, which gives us 1.34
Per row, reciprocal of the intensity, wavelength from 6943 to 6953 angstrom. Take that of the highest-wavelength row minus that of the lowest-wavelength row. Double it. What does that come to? -0.019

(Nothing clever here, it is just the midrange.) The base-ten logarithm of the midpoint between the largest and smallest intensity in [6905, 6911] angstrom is 1.38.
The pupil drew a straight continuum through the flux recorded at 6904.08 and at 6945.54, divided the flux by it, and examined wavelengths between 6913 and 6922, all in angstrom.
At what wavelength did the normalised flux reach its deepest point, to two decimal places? 6916.81 angstrom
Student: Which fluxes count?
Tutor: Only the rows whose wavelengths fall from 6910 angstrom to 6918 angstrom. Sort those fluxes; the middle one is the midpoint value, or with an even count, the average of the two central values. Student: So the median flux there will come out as 22.7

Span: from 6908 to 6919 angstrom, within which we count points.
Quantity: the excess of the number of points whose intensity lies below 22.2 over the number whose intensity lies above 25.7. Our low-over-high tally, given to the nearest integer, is 2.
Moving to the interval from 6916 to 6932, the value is -1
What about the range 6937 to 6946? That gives 3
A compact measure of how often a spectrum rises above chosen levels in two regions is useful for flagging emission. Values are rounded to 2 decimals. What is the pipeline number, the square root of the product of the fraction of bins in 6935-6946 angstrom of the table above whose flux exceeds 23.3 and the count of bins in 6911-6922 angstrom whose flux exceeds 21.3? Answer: 1.31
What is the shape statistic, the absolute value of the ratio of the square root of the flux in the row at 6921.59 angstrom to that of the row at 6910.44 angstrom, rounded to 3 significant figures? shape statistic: 1.12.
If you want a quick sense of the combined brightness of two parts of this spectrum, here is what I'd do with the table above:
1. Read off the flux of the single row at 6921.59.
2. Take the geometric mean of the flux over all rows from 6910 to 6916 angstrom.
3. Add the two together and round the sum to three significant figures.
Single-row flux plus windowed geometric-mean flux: 51.5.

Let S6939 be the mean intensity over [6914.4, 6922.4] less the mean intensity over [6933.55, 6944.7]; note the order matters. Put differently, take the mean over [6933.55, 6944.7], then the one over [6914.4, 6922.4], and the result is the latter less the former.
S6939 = 3.4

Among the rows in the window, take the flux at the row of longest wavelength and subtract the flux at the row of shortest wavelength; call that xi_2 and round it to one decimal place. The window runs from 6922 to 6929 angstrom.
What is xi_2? -6.1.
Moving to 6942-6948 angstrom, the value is -4.6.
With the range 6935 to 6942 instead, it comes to 0.0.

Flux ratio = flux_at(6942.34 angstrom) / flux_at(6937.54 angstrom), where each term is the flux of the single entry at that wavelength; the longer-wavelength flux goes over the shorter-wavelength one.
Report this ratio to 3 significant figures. 1.07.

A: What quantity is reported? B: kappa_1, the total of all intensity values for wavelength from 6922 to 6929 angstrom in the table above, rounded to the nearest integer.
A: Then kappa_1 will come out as 100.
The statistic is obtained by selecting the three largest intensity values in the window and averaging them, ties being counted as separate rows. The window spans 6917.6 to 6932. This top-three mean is 27.9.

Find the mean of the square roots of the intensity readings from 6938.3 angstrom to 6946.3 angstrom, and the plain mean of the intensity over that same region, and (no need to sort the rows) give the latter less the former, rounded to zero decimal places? 17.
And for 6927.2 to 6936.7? 17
